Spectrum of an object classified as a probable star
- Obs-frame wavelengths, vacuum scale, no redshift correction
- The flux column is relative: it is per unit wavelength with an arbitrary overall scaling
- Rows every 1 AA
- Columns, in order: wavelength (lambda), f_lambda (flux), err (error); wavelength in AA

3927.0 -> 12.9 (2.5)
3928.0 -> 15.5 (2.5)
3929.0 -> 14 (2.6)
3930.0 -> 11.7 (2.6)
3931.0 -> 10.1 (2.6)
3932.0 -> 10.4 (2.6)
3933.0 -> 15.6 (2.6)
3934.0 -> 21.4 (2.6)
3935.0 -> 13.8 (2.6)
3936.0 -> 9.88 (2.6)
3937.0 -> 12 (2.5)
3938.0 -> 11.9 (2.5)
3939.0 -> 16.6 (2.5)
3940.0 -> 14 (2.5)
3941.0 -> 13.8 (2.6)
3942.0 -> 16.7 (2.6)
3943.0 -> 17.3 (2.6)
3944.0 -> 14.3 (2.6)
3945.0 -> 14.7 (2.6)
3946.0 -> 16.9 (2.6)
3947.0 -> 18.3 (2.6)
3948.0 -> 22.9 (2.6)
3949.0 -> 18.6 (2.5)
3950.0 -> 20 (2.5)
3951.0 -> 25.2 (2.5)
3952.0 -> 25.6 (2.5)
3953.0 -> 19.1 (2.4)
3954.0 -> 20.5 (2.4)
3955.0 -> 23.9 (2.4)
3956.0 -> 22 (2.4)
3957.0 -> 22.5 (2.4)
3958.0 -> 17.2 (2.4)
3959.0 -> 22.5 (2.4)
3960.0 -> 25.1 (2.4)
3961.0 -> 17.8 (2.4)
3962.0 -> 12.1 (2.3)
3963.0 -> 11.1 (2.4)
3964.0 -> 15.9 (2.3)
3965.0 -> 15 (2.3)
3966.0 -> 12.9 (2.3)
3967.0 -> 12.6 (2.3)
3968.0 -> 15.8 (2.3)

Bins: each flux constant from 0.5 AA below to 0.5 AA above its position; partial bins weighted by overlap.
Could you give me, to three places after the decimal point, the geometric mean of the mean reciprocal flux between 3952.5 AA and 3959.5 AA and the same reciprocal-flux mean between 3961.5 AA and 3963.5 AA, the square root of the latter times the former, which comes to 0.064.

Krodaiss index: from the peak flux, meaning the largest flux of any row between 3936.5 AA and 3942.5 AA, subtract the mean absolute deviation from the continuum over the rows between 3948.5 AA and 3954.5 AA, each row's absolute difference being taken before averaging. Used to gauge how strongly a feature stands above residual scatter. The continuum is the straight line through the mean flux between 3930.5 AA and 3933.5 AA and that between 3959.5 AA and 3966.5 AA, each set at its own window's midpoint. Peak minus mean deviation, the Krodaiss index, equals 10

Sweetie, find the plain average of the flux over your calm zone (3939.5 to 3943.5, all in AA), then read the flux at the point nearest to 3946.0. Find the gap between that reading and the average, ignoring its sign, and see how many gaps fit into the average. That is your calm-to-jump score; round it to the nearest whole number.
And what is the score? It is 11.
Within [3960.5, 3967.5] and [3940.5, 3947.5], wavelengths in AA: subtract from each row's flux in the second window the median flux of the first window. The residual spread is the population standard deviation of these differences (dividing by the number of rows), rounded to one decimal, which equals 1.6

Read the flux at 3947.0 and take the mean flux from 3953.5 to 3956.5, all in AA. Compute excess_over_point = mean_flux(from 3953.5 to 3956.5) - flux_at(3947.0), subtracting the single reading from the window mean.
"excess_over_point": 3.8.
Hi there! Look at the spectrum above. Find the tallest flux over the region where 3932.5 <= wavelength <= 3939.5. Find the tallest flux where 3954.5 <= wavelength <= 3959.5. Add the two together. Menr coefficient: 45.3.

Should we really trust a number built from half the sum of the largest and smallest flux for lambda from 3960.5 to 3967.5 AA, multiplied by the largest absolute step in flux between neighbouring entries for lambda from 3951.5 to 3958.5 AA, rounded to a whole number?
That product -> 94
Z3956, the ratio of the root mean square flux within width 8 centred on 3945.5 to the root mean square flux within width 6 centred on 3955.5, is 0.84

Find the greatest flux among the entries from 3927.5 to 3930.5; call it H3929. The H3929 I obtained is 15.5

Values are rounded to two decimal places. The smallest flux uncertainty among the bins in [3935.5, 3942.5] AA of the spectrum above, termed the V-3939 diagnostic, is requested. 2.50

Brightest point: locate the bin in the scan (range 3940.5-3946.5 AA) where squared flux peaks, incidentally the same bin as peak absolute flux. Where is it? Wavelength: 3943.0 AA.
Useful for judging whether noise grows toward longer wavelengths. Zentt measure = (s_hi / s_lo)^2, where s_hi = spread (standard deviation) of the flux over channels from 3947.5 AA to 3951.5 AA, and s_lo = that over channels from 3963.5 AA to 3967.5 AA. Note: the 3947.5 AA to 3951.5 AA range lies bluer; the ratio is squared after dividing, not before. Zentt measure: 3.4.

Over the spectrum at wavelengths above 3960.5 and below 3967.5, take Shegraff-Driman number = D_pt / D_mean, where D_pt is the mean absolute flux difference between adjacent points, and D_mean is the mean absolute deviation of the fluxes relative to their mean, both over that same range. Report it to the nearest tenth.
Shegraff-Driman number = 1.2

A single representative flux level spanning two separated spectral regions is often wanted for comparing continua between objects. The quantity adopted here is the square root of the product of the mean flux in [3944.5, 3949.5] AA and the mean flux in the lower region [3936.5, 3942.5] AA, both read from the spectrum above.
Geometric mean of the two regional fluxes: 16.1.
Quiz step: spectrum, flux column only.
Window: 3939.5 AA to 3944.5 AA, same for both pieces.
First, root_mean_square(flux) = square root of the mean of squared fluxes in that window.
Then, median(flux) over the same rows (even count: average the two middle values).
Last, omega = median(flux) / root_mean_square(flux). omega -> 0.935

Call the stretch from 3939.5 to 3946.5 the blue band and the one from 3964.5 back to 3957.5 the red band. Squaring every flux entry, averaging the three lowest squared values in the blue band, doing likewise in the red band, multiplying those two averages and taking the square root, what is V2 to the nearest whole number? 185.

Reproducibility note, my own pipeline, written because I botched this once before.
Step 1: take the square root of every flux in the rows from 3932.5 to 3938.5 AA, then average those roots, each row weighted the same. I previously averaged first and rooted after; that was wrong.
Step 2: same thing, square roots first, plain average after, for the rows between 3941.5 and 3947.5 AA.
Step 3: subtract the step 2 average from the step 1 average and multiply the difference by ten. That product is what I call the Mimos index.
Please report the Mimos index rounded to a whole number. -3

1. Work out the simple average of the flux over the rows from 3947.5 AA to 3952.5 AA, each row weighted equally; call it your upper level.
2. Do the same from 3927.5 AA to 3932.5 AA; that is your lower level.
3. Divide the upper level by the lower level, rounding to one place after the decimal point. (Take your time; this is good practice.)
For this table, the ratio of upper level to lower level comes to 1.8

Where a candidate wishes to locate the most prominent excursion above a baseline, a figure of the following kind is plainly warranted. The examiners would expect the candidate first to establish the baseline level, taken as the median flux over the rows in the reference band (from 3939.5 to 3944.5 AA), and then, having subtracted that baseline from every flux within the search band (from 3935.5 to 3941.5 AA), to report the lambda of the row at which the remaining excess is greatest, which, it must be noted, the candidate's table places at 3939.0 AA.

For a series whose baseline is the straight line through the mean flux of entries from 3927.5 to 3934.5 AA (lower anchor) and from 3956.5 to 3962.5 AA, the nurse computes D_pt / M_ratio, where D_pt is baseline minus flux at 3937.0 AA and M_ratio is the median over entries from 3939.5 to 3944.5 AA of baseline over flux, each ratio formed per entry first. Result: 2.9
